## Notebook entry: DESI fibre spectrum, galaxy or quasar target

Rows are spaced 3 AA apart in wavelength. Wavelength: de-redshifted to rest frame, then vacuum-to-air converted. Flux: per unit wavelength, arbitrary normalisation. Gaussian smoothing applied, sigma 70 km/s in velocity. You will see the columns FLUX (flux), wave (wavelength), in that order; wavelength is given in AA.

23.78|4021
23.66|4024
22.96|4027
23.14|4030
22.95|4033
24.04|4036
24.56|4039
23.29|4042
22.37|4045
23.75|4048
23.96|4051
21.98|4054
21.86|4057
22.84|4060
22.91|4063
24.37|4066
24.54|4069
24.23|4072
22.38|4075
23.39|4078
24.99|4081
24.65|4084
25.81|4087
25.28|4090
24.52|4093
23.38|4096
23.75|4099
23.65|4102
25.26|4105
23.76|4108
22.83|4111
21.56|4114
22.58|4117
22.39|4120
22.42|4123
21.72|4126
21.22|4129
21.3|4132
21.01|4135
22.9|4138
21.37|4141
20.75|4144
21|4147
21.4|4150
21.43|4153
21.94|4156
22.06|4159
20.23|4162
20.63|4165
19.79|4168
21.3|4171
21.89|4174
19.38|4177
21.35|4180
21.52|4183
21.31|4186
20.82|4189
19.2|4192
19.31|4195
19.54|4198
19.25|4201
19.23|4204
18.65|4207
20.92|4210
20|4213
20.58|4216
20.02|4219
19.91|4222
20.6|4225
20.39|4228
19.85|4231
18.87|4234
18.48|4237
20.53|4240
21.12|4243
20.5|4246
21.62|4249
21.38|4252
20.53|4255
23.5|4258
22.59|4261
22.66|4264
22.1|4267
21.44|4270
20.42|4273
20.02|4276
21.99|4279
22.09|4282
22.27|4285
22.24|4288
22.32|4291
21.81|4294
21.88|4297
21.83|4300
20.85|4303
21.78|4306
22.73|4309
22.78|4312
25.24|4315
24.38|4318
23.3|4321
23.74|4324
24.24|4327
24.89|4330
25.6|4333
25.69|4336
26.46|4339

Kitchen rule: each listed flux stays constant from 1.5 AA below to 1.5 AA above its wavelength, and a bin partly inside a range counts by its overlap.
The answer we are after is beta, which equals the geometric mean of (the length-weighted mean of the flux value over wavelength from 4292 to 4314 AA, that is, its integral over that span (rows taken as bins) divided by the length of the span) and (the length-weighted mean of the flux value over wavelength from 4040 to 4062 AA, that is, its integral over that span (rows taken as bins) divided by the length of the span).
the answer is 22.5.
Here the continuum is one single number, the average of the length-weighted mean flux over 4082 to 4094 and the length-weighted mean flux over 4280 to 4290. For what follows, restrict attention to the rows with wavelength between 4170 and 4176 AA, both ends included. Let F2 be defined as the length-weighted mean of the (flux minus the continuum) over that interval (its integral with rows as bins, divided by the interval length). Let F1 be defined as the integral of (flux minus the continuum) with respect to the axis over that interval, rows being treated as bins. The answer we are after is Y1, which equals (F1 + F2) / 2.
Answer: -7.7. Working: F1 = -13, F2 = -2.2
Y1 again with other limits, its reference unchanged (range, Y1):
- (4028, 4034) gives -2.1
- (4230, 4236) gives -15.4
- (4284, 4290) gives -4.8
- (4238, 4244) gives -10.6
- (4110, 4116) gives -5.1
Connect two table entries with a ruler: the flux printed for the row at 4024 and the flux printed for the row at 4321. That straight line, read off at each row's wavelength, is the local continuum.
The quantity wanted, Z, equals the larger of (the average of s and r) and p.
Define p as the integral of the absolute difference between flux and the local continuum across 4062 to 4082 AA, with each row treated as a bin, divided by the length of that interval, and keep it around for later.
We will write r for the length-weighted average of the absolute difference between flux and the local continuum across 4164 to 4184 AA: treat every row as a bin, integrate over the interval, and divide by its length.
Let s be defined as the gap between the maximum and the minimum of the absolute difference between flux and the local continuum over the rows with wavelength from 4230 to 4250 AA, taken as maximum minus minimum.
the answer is 2.9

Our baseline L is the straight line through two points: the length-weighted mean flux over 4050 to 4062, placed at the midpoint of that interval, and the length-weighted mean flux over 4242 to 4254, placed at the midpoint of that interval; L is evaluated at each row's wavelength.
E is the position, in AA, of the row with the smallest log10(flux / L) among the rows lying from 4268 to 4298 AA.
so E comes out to 4276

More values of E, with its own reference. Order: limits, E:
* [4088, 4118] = 4114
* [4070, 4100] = 4075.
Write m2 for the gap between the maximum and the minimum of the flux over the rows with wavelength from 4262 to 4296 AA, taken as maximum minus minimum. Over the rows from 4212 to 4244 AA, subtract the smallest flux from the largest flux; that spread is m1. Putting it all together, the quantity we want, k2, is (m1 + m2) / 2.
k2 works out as 2.6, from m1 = 2.6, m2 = 2.6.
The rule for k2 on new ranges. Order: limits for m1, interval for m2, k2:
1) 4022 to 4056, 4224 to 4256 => 2.9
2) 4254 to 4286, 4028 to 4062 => 3.1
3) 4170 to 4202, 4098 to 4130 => 3.4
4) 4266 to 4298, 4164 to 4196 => 2.5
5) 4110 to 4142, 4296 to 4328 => 3.1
